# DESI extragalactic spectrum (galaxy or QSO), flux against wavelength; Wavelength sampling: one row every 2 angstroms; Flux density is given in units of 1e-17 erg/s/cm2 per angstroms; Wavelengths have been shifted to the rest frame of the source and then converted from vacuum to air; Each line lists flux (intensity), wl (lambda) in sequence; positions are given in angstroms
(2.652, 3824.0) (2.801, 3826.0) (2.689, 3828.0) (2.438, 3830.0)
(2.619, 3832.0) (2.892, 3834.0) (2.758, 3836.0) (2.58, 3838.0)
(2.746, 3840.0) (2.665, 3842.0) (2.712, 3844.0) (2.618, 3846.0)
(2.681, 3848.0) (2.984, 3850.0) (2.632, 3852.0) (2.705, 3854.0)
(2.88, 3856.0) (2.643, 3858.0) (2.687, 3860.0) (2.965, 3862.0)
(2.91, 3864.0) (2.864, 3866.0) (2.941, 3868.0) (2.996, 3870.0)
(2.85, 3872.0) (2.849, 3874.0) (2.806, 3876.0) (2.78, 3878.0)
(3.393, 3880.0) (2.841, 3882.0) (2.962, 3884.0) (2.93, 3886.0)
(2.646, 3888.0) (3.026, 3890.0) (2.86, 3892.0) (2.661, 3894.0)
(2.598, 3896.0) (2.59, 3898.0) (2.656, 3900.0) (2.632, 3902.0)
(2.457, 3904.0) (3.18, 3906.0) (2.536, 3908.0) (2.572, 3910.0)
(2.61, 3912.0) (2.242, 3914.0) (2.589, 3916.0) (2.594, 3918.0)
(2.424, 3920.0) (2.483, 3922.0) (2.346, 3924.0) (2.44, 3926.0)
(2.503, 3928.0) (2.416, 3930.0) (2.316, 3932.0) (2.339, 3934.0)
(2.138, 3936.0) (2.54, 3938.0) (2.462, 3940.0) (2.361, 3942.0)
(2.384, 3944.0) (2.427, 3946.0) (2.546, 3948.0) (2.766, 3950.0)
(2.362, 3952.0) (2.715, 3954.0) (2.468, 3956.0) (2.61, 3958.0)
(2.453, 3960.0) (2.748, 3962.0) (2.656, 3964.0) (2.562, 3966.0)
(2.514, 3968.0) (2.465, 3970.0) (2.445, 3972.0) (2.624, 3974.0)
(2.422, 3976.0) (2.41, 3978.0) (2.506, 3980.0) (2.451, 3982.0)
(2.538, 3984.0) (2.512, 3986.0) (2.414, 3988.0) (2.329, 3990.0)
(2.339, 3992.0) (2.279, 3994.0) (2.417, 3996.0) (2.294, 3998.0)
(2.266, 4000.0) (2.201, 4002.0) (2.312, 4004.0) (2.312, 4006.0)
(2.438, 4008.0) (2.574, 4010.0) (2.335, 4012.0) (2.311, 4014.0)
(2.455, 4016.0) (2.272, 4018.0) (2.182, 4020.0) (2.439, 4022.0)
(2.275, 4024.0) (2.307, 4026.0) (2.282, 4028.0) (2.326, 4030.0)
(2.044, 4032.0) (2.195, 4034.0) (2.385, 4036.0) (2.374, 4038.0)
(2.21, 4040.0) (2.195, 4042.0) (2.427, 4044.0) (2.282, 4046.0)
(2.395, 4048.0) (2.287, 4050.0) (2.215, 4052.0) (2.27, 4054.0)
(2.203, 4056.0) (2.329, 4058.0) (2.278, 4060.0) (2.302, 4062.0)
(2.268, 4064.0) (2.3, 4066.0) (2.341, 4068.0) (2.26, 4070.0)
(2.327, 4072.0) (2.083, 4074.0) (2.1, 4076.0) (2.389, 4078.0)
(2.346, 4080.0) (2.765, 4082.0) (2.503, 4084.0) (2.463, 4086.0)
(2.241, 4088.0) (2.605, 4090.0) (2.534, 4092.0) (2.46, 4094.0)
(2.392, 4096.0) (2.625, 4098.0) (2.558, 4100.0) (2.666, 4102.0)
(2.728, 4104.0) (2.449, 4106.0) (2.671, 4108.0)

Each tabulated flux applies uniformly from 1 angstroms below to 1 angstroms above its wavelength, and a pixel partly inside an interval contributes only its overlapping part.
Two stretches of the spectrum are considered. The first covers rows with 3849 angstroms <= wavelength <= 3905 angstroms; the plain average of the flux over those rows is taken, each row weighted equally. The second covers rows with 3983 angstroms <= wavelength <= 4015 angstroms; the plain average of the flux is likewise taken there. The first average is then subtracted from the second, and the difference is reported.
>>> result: -0.45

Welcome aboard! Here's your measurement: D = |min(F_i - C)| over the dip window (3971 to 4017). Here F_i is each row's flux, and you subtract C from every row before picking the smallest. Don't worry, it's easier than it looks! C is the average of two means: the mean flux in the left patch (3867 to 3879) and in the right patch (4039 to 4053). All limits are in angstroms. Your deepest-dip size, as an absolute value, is 0.38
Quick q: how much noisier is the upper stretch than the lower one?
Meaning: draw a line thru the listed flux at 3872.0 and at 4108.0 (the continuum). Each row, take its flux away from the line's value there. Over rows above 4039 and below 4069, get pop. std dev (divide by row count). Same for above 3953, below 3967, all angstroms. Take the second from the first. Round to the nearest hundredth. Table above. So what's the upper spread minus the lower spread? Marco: -0.04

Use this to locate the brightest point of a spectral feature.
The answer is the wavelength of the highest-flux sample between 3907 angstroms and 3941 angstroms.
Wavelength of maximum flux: 3912.0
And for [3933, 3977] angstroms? 3950.0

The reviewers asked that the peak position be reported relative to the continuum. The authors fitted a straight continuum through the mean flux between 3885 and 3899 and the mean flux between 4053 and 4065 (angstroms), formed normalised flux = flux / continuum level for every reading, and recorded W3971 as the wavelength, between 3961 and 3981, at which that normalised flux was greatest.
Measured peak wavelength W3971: 3962.0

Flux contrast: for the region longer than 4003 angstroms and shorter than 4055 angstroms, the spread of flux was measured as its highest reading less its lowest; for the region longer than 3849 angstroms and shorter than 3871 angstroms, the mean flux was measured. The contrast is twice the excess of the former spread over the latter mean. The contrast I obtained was -4.6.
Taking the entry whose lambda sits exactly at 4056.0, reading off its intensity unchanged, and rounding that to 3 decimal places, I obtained 2.203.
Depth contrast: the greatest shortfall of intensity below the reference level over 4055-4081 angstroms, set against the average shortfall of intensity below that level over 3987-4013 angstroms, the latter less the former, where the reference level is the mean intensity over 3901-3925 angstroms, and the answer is -0.3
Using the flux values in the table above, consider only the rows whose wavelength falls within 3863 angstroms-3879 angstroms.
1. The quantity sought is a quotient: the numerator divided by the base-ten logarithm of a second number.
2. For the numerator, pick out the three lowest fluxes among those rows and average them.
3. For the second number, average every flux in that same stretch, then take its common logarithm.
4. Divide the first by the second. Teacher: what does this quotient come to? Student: 6.13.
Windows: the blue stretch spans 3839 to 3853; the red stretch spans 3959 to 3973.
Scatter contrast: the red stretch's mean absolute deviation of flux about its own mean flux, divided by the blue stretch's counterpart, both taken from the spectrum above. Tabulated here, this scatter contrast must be 1.10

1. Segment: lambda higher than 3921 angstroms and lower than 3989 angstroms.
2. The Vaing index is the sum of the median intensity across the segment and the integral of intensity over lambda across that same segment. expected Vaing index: 171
